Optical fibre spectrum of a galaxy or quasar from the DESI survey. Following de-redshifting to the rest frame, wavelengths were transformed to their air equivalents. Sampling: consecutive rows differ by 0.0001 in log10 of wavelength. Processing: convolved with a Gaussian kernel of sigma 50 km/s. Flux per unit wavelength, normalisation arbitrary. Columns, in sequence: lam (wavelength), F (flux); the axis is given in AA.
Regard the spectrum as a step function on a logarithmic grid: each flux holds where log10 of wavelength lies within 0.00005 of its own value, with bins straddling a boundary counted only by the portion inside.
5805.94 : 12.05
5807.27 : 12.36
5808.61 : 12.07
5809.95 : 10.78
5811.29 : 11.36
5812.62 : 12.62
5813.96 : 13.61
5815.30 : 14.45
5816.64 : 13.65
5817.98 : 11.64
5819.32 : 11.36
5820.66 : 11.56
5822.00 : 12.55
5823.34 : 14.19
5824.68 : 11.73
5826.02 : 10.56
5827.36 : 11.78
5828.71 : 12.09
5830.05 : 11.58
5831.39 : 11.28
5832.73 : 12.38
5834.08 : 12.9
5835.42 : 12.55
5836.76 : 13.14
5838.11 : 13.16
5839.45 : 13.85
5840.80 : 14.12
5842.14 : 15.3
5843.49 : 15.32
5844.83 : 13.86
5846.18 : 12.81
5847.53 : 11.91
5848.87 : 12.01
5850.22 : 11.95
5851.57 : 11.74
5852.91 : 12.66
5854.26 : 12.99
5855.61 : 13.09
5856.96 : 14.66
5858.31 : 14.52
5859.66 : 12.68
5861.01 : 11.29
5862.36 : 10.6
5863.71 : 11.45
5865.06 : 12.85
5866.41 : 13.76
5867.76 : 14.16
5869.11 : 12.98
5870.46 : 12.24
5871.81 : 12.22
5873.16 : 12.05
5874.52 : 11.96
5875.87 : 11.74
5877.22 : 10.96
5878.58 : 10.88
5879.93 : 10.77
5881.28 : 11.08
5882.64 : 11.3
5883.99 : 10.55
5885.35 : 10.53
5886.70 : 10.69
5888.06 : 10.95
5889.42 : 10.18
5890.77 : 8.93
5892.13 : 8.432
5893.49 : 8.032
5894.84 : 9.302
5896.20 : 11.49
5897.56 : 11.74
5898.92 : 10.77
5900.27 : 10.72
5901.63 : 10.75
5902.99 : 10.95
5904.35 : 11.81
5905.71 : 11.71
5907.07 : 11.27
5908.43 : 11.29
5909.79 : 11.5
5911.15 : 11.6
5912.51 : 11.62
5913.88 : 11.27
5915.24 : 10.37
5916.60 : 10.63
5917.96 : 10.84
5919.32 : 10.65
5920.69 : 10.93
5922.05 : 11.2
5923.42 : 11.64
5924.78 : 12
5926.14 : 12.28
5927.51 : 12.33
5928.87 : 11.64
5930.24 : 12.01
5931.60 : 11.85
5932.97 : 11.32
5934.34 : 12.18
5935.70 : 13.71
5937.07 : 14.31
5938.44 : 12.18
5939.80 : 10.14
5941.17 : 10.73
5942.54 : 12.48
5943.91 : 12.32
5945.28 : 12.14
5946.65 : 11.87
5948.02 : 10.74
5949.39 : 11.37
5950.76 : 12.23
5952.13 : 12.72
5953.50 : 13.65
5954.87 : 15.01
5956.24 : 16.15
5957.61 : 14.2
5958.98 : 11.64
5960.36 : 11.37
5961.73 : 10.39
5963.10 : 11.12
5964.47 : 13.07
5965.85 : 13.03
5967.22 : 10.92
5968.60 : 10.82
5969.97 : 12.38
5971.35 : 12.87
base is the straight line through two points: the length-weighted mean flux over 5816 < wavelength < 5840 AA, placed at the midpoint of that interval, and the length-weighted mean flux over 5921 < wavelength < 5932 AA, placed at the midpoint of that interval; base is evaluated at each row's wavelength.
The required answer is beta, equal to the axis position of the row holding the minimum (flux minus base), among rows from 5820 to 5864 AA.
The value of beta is 5826.02 AA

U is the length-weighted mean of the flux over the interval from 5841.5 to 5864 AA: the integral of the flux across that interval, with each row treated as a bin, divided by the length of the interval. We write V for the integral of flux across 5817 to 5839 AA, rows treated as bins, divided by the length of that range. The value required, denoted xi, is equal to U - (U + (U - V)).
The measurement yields -0.7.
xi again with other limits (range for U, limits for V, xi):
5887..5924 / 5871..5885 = 0.6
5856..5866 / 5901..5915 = -1.3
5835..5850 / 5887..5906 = -3.0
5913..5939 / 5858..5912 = -0.5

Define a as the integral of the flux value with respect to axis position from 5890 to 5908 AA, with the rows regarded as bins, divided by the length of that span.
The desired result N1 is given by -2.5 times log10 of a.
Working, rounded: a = 10.5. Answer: -2.55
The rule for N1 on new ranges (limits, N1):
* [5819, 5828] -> -2.70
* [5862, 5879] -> -2.72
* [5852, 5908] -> -2.65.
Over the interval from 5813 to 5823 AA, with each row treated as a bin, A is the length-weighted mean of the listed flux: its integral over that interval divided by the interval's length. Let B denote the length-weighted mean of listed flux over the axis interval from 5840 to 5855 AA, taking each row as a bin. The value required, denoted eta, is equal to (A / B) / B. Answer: 0.074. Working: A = 12.7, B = 13.2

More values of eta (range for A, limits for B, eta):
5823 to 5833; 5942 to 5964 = 0.076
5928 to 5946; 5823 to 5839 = 0.080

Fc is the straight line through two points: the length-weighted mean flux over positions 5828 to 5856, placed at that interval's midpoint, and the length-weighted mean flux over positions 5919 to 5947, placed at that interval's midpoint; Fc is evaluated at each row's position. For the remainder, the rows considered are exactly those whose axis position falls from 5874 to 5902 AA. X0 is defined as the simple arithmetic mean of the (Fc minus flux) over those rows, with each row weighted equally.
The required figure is 1.8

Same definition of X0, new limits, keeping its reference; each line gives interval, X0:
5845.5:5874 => 0.1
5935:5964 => -0.7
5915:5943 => 0.3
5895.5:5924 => 1.0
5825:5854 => 0.2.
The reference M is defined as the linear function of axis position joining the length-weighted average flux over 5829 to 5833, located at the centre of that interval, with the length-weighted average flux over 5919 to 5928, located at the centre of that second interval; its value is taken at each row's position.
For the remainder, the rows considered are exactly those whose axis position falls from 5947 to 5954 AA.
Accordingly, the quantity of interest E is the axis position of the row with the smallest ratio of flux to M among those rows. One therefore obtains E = 5948.02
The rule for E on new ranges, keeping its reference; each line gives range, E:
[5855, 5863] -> 5862.36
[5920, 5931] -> 5920.69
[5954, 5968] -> 5961.73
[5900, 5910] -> 5900.27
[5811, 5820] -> 5811.29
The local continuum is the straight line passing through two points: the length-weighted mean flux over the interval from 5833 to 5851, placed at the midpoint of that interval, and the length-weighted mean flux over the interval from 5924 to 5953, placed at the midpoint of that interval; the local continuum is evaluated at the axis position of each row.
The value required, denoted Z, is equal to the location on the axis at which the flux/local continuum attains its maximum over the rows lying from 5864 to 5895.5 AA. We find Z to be 5867.76 AA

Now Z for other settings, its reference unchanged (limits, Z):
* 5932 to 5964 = 5956.24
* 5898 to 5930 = 5927.51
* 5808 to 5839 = 5815.30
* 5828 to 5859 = 5843.49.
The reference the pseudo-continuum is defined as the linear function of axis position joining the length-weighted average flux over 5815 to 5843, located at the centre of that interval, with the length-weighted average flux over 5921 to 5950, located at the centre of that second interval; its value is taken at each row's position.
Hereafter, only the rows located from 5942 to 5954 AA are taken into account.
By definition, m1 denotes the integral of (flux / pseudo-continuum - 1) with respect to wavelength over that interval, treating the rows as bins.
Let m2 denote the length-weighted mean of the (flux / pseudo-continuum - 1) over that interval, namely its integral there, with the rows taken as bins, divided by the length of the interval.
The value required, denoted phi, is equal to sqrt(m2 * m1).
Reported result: 0.09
